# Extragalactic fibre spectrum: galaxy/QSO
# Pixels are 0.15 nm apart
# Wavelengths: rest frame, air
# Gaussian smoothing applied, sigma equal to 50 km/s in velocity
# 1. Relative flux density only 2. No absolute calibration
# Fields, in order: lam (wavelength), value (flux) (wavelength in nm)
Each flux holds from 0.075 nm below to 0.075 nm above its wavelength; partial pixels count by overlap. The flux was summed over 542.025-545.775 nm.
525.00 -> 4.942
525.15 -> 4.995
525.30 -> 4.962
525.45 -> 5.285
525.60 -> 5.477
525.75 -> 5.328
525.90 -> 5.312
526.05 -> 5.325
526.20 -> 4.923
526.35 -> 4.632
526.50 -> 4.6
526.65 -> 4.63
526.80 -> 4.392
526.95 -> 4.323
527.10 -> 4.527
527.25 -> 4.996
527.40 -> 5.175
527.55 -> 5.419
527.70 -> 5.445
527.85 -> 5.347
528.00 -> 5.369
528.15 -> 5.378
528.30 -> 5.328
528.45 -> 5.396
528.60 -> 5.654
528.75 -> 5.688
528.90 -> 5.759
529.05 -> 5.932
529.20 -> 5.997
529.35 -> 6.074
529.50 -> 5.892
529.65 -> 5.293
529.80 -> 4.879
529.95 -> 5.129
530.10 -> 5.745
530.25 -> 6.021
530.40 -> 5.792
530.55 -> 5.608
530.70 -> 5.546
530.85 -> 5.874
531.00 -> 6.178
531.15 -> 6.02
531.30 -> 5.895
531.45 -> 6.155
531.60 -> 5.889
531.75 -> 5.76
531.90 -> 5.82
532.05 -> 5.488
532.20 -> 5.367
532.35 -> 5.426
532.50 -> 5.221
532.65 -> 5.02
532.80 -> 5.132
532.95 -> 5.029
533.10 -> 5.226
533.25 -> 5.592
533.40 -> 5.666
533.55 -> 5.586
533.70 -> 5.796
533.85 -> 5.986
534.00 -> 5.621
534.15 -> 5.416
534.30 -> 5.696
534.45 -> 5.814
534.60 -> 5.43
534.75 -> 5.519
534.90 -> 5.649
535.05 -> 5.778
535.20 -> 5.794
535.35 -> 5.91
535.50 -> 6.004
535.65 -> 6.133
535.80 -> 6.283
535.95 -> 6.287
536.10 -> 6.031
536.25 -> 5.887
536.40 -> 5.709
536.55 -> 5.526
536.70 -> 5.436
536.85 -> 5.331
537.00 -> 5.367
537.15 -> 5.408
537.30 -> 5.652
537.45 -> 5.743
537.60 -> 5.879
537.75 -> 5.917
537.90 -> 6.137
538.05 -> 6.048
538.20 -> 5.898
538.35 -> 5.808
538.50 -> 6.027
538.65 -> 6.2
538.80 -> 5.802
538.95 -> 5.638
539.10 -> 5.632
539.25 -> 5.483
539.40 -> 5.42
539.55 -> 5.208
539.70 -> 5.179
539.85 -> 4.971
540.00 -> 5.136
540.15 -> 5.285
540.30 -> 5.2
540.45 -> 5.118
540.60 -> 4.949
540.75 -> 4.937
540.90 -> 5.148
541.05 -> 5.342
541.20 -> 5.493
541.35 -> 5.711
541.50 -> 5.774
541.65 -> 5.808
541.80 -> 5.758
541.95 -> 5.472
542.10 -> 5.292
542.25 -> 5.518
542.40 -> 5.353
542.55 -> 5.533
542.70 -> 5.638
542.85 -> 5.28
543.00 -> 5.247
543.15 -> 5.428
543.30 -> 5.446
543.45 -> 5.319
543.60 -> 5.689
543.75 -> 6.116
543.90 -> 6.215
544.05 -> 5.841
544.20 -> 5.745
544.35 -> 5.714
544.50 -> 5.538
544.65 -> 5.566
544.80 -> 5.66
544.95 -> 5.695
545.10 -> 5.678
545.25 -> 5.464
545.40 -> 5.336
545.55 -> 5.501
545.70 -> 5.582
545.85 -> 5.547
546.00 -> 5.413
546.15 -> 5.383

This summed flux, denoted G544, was 139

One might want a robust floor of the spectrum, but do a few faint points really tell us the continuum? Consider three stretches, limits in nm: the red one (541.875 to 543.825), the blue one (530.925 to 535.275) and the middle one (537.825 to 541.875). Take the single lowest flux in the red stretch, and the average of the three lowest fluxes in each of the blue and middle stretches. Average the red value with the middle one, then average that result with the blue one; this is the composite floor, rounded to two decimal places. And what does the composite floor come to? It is 5.08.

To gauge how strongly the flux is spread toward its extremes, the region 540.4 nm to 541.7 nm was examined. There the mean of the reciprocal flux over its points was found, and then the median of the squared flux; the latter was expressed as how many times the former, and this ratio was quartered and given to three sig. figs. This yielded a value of 38.1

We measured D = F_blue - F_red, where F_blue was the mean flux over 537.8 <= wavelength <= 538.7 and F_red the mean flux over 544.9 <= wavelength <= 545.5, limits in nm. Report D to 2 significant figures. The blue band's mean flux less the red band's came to 0.48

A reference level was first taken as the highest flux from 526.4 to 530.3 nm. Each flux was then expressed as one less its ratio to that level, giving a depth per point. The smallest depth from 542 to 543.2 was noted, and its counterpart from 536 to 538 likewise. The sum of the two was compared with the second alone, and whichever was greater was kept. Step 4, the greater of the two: 0.06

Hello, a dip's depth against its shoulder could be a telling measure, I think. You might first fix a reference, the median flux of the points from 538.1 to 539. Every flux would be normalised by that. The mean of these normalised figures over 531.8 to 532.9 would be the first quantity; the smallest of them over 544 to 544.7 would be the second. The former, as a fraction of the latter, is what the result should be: 0.97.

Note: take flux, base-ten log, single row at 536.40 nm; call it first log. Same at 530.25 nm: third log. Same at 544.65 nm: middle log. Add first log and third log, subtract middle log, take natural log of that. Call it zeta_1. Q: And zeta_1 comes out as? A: -0.235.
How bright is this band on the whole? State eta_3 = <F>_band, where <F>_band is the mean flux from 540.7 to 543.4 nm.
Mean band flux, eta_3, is 5.5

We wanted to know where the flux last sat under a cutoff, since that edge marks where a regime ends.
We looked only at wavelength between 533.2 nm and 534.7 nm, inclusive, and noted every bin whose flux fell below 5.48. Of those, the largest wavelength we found 534.60 nm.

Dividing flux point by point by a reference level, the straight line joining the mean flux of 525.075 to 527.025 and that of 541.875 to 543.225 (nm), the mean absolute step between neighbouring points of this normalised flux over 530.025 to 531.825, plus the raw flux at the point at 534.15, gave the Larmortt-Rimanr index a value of 5.46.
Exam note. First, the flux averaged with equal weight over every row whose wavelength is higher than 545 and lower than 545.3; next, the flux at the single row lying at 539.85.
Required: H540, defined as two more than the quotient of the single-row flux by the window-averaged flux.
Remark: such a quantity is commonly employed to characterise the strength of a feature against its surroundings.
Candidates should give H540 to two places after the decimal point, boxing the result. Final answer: 2.89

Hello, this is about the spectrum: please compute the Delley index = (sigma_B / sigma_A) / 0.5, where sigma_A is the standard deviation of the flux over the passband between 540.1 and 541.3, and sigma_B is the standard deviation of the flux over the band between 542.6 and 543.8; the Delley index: 3.0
